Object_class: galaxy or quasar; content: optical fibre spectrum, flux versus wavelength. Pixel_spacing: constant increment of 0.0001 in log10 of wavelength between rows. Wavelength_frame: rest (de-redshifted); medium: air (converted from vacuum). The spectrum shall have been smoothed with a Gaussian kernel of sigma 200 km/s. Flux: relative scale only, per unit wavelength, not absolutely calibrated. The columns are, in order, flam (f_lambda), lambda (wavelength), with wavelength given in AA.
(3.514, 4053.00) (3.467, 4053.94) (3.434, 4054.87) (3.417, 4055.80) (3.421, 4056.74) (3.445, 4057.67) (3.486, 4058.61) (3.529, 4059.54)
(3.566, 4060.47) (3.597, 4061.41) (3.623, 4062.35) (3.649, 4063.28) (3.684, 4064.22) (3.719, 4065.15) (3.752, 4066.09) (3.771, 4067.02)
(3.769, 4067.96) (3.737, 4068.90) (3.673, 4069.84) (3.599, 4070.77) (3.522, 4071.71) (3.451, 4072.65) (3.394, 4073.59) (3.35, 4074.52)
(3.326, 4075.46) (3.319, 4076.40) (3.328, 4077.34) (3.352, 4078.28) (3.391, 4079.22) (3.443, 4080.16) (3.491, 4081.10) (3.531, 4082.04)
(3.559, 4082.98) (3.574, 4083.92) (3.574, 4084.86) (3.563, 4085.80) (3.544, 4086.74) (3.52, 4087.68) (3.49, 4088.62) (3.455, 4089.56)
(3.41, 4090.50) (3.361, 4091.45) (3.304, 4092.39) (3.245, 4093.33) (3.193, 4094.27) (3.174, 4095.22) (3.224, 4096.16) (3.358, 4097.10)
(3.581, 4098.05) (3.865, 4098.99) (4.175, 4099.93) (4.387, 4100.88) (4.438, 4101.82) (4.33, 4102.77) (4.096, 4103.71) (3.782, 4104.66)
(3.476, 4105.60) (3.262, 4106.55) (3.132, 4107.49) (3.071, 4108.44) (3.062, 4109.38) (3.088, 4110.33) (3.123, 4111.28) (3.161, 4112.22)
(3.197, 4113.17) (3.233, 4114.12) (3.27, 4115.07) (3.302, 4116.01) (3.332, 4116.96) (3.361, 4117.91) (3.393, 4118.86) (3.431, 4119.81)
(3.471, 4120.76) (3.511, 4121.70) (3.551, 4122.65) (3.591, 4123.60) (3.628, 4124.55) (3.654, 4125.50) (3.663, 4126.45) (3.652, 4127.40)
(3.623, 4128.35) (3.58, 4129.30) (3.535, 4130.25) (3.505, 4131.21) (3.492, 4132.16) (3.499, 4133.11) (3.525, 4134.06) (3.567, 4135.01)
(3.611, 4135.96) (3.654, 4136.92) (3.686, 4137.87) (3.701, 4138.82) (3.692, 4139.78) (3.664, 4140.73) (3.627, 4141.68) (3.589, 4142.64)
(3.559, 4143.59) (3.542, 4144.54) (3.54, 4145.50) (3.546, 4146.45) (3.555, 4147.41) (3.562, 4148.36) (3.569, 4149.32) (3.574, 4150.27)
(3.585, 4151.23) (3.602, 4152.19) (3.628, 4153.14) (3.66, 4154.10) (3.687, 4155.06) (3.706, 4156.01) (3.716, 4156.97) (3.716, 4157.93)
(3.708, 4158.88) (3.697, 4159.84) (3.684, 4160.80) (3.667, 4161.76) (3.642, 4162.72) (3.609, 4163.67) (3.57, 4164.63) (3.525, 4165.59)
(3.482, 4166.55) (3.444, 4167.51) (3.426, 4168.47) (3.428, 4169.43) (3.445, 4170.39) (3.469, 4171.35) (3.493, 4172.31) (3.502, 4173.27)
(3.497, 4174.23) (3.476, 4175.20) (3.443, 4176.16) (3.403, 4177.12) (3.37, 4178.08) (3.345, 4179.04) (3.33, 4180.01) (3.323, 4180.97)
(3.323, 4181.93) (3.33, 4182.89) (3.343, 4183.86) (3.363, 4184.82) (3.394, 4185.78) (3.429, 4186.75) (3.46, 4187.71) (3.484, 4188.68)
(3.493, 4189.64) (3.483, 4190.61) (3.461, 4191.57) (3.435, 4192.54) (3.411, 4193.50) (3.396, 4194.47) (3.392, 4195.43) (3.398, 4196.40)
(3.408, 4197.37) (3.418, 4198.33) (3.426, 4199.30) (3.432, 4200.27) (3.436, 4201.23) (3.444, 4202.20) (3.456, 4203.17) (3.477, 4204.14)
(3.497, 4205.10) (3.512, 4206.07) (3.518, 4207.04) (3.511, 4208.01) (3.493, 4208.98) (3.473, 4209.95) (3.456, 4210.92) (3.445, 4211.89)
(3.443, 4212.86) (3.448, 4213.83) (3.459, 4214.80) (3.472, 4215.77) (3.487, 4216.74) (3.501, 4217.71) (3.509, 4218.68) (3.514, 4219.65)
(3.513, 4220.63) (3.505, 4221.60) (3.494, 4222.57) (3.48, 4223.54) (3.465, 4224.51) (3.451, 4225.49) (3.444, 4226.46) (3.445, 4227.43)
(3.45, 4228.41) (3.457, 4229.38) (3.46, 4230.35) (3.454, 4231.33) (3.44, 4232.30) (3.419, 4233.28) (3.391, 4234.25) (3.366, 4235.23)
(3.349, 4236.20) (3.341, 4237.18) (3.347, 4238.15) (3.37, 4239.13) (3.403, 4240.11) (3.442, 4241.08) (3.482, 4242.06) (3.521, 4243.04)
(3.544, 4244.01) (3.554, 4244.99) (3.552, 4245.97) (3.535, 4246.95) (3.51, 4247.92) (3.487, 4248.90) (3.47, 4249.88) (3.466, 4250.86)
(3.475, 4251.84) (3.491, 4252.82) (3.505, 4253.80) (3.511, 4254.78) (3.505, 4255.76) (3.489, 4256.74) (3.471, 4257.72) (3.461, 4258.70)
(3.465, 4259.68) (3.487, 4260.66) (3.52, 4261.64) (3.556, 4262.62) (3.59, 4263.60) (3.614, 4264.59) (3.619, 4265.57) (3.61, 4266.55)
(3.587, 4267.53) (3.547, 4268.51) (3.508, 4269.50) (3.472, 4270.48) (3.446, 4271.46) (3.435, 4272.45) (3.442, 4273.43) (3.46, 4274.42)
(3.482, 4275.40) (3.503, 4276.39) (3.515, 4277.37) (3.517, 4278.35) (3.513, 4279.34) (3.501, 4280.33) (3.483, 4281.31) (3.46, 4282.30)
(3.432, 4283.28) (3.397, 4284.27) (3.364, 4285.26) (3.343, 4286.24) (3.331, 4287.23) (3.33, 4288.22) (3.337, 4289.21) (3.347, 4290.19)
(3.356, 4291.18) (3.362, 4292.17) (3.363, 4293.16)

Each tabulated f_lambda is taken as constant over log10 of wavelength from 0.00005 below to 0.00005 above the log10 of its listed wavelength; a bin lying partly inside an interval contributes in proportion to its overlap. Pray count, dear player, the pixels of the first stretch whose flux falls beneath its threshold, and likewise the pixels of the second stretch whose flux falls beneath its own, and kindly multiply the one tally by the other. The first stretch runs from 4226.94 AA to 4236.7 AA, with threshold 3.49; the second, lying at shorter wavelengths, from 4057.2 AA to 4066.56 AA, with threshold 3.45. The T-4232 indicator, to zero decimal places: 10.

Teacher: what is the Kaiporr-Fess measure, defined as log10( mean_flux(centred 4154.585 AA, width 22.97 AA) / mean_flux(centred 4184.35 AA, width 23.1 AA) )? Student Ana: 0.026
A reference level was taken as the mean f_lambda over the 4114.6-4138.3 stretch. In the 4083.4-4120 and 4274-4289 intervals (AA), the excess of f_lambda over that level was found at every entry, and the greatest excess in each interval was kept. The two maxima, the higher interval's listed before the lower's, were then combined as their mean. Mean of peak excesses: 0.5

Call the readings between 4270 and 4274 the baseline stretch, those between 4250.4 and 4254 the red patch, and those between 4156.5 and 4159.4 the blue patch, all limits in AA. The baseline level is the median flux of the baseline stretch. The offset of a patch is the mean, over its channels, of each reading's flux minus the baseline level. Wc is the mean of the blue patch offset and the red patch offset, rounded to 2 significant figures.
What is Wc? 0.15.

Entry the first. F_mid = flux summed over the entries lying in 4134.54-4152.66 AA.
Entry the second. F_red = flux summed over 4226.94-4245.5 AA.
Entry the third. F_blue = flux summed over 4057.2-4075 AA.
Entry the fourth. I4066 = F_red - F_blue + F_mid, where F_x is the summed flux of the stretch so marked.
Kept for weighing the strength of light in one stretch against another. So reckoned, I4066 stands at 65.3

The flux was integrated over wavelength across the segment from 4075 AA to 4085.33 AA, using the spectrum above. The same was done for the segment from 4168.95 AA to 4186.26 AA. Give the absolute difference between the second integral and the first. 23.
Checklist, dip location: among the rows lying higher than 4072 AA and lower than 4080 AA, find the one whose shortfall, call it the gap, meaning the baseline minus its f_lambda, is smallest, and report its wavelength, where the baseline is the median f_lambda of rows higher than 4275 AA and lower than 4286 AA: 4072.65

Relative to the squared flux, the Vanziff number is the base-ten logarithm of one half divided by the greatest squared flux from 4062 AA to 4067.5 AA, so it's -1.45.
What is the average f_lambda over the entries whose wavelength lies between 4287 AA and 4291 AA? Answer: 3.34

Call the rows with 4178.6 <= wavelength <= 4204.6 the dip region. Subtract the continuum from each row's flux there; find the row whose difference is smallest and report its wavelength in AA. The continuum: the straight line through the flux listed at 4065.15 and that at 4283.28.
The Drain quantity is 4180.97 AA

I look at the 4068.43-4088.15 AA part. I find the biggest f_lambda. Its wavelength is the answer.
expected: 4068.90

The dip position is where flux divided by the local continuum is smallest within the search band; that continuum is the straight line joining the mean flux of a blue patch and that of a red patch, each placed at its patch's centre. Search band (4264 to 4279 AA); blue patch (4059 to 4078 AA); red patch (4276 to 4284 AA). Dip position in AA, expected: 4272.45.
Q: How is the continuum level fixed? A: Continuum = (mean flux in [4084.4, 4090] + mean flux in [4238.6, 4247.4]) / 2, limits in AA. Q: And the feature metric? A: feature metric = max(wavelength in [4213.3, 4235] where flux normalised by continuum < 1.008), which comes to 4234.25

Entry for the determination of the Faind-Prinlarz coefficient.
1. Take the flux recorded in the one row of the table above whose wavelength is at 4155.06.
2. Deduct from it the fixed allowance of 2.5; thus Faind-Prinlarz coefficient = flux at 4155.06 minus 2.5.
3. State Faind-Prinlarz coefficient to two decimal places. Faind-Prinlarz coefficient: 1.19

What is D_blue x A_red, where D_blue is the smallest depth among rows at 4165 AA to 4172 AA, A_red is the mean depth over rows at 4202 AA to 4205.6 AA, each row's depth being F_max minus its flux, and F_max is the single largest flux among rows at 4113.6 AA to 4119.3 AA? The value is 0.010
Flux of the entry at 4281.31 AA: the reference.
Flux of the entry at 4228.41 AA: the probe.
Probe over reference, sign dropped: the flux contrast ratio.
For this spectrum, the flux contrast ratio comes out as 0.99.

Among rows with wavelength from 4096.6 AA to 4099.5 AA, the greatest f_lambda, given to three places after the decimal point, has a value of 3.865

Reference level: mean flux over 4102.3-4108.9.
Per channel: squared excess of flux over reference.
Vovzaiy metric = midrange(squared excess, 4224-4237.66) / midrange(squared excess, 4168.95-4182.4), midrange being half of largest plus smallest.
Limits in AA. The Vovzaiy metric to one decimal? 1.0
